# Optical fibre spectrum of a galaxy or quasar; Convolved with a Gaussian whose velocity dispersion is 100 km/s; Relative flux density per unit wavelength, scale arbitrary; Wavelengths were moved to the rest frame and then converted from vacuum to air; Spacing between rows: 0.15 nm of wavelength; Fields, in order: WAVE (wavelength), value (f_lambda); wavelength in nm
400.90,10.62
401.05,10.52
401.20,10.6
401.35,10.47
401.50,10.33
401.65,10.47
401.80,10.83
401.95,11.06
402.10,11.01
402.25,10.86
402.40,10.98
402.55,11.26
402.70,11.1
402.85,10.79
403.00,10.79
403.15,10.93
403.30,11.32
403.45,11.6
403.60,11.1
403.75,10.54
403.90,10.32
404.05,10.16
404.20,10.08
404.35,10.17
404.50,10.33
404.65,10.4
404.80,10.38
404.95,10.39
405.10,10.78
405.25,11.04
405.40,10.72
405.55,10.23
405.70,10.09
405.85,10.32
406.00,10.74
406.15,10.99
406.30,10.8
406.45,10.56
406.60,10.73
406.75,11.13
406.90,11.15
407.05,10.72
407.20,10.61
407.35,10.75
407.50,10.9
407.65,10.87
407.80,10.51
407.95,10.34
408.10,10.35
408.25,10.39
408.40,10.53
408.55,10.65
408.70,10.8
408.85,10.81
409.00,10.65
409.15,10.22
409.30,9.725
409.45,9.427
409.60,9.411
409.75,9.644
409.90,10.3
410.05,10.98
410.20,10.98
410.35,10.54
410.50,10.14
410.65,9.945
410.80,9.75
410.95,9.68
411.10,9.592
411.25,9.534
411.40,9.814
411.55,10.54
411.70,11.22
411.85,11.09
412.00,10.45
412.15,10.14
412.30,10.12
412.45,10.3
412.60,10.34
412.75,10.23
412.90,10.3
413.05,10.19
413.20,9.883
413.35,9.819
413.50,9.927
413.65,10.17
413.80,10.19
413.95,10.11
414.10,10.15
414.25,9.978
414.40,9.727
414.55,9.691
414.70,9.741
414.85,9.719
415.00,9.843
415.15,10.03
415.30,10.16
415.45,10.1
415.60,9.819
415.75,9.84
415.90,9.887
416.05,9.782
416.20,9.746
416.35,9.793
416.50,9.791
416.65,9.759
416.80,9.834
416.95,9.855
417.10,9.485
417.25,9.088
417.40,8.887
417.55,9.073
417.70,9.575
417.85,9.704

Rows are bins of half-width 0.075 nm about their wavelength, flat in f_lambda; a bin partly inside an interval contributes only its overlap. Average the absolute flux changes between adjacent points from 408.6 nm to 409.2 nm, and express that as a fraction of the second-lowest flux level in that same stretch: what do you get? 0.0188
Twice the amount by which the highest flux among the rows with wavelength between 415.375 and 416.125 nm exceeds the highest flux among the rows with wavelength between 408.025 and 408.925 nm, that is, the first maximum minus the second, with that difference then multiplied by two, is -1.4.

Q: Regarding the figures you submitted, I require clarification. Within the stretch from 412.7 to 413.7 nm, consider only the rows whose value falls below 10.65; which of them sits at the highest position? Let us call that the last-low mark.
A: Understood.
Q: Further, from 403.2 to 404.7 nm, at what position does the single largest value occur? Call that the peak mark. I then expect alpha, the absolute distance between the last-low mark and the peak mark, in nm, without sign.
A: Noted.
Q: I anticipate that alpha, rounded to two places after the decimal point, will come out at 10.20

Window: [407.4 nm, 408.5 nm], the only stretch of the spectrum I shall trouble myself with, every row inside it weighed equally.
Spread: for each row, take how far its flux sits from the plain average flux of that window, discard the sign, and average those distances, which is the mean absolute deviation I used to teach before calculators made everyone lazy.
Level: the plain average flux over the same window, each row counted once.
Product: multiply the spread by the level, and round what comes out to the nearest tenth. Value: 2.0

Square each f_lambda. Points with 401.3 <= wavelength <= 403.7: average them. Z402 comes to 120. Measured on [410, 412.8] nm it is 106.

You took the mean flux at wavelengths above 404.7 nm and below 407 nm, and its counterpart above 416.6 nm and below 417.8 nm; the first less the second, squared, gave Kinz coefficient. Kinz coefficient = 1.5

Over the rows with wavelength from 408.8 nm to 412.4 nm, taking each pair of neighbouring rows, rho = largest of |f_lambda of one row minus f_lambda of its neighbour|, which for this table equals 0.7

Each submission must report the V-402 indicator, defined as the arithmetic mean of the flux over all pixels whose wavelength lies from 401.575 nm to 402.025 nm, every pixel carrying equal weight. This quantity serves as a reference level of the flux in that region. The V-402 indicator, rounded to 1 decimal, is 10.8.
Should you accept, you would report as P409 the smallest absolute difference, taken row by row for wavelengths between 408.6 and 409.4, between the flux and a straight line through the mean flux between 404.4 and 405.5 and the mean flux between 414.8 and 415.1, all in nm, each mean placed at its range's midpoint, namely 0.02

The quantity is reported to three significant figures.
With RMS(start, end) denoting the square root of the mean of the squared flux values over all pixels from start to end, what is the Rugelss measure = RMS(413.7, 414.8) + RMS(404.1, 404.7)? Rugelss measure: 20.2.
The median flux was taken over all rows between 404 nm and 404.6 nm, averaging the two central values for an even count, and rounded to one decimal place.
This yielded 10.2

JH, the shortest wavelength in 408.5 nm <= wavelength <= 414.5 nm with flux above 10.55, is 408.55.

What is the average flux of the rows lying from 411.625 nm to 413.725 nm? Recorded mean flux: 10.3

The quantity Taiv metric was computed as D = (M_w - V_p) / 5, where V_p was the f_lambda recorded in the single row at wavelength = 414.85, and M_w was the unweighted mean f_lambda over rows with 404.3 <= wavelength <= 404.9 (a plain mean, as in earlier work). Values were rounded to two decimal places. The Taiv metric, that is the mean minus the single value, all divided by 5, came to 0.12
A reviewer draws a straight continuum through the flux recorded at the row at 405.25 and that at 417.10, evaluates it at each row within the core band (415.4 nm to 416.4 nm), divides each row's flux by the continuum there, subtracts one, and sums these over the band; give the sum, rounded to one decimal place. 0.2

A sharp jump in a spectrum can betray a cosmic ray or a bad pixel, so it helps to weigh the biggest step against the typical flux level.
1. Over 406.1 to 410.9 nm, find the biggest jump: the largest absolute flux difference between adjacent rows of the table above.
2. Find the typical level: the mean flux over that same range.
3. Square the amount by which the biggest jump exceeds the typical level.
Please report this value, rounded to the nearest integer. 96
